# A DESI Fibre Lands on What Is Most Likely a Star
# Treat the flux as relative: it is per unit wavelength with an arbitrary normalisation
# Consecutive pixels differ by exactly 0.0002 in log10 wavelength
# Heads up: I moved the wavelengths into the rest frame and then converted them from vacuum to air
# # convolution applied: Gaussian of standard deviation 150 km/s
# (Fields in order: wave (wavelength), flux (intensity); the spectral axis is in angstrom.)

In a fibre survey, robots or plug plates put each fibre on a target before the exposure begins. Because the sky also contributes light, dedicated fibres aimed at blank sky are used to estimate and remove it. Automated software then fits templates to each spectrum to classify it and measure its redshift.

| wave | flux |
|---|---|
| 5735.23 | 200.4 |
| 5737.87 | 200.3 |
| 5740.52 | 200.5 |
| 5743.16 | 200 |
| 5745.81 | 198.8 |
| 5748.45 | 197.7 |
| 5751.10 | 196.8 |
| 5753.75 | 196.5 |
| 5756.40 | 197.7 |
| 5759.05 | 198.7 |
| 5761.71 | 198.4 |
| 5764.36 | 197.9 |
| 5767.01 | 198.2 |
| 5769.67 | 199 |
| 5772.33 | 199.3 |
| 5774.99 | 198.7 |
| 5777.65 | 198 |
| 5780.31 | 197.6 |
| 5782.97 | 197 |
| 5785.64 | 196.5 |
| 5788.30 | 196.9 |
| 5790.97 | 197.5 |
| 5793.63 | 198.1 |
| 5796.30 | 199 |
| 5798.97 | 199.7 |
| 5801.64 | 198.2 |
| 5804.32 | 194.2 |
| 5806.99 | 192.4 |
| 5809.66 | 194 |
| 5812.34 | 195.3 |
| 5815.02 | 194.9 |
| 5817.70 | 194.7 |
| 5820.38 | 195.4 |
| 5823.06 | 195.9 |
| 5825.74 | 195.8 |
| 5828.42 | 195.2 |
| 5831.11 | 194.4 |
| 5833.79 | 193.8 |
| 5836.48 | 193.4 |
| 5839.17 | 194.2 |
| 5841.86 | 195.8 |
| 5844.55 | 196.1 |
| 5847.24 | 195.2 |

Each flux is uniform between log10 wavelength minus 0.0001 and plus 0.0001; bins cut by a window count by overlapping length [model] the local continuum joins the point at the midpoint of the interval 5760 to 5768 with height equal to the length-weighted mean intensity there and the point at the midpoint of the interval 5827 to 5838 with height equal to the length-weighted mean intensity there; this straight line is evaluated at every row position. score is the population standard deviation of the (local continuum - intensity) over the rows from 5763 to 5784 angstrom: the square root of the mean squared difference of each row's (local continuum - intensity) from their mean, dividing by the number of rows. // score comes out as 0.62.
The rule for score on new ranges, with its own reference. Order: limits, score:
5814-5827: 0.68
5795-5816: 2.24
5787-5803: 1.13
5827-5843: 0.89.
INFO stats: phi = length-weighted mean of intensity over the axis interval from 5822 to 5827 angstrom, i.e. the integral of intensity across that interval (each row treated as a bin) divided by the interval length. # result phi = 196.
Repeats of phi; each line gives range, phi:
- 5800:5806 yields 196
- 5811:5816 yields 195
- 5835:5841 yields 194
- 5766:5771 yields 198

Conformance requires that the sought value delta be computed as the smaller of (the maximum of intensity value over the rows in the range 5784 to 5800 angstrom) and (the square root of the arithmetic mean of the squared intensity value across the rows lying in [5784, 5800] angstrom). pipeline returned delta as 198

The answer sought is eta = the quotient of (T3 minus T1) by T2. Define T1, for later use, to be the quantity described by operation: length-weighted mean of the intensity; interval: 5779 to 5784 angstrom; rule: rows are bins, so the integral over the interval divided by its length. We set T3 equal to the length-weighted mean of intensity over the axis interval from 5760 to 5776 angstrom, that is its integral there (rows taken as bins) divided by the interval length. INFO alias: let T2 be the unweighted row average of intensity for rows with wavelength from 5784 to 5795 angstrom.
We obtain 0.006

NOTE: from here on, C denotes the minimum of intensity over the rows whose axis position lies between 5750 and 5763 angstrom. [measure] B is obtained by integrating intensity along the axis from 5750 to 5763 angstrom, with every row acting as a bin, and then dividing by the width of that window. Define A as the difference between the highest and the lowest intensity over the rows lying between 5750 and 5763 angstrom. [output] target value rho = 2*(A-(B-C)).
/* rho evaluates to 2.3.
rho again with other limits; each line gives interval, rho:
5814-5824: 1.4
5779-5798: 2.8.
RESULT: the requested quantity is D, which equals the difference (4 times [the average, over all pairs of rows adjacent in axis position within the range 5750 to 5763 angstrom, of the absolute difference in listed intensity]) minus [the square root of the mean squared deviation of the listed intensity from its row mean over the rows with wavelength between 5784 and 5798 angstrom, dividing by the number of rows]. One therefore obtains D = 1.9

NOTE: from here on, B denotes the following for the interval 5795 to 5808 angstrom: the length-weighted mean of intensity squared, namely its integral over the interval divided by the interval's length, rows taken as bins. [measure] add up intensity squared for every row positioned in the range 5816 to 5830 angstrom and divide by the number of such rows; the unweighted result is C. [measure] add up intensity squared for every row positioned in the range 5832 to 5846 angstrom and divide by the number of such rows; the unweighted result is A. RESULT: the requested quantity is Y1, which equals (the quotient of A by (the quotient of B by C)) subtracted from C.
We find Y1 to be 824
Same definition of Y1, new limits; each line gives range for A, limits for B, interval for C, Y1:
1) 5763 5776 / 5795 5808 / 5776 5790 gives -724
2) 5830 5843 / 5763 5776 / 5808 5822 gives 1631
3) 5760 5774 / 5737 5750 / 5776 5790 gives 313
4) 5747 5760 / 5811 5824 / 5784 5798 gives -926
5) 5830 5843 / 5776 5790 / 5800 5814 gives 1113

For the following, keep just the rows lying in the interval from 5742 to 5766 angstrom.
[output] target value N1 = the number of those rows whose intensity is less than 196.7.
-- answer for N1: 1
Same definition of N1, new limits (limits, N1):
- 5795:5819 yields 6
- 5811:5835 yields 9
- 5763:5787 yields 1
